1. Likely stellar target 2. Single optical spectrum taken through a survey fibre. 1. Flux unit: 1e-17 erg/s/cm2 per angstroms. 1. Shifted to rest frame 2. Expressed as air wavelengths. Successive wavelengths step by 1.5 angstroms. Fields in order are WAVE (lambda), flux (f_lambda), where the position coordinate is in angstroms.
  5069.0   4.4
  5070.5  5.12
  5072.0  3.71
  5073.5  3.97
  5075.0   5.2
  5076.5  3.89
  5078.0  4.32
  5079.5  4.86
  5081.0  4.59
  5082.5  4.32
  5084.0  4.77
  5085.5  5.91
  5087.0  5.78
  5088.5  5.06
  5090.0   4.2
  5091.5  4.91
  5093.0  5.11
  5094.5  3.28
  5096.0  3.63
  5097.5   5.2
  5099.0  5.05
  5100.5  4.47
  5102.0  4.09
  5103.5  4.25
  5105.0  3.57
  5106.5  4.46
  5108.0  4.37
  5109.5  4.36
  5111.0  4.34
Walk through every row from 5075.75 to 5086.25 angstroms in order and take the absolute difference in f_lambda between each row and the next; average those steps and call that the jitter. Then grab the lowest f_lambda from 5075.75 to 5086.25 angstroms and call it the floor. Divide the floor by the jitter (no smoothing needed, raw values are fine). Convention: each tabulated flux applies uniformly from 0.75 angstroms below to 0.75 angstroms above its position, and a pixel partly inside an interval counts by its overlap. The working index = 7.5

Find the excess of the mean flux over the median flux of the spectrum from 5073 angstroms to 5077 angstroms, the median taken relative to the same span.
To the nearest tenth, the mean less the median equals 0.4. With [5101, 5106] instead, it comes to -0.1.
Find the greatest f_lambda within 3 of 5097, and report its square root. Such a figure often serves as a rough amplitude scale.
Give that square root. 2.28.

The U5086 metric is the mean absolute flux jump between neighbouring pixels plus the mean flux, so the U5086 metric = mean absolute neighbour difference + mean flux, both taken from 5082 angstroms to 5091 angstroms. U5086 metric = 5.7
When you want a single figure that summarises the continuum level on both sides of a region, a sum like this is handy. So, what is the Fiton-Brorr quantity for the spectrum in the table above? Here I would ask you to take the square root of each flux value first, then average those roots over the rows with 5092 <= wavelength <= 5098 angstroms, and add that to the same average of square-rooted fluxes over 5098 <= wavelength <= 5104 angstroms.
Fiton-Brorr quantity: 4.18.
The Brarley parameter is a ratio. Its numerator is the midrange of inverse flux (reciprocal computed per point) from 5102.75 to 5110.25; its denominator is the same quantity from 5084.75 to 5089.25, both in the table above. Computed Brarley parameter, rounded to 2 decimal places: 1.37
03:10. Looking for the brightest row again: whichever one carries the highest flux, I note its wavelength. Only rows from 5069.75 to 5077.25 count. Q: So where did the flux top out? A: 5075.0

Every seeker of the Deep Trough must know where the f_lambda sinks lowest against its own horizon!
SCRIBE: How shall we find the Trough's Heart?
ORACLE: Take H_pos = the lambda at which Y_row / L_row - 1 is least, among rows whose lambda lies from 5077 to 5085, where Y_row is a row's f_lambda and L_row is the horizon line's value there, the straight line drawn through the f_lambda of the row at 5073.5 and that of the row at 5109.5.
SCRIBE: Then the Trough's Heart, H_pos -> 5082.5 angstroms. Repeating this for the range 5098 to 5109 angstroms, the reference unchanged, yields 5105.0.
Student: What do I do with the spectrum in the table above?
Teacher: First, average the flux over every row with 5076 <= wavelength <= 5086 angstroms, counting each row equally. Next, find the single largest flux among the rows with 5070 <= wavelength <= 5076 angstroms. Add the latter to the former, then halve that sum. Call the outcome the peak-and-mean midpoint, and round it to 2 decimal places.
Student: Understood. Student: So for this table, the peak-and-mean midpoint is 4.93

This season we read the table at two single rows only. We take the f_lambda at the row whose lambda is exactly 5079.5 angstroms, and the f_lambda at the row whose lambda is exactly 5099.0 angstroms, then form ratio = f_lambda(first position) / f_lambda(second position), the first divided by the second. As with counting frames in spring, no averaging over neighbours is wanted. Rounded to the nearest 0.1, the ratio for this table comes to 1.0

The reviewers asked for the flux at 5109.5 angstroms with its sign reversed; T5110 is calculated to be -4.36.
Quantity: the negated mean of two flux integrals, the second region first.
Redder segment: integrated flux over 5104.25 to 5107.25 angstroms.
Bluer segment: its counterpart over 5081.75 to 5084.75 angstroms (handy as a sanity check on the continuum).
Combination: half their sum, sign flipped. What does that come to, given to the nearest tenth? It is -12.8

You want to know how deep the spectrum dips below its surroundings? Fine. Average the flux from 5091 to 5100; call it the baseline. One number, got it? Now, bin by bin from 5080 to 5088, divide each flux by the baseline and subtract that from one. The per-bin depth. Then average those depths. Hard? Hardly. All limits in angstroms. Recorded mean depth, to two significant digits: -0.12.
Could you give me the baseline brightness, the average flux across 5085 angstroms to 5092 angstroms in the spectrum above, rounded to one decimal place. 5.2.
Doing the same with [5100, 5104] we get 4.3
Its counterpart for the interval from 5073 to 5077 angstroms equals 4.4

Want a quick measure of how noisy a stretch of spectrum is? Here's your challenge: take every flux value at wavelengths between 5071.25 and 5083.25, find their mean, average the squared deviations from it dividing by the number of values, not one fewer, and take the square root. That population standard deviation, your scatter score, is 0.48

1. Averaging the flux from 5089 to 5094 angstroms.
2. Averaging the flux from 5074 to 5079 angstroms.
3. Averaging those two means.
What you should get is 4.6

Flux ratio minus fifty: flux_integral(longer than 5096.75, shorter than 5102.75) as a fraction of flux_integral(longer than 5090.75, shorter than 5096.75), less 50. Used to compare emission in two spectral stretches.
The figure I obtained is -48.9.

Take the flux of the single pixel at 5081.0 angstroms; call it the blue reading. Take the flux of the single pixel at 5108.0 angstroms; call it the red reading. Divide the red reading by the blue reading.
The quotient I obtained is 0.95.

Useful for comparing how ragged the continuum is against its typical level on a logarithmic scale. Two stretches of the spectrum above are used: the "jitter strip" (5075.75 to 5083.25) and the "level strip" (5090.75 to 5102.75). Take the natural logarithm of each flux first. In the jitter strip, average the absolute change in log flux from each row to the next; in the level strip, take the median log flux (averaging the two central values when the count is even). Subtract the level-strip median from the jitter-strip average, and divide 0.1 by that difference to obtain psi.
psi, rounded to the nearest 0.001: -0.069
